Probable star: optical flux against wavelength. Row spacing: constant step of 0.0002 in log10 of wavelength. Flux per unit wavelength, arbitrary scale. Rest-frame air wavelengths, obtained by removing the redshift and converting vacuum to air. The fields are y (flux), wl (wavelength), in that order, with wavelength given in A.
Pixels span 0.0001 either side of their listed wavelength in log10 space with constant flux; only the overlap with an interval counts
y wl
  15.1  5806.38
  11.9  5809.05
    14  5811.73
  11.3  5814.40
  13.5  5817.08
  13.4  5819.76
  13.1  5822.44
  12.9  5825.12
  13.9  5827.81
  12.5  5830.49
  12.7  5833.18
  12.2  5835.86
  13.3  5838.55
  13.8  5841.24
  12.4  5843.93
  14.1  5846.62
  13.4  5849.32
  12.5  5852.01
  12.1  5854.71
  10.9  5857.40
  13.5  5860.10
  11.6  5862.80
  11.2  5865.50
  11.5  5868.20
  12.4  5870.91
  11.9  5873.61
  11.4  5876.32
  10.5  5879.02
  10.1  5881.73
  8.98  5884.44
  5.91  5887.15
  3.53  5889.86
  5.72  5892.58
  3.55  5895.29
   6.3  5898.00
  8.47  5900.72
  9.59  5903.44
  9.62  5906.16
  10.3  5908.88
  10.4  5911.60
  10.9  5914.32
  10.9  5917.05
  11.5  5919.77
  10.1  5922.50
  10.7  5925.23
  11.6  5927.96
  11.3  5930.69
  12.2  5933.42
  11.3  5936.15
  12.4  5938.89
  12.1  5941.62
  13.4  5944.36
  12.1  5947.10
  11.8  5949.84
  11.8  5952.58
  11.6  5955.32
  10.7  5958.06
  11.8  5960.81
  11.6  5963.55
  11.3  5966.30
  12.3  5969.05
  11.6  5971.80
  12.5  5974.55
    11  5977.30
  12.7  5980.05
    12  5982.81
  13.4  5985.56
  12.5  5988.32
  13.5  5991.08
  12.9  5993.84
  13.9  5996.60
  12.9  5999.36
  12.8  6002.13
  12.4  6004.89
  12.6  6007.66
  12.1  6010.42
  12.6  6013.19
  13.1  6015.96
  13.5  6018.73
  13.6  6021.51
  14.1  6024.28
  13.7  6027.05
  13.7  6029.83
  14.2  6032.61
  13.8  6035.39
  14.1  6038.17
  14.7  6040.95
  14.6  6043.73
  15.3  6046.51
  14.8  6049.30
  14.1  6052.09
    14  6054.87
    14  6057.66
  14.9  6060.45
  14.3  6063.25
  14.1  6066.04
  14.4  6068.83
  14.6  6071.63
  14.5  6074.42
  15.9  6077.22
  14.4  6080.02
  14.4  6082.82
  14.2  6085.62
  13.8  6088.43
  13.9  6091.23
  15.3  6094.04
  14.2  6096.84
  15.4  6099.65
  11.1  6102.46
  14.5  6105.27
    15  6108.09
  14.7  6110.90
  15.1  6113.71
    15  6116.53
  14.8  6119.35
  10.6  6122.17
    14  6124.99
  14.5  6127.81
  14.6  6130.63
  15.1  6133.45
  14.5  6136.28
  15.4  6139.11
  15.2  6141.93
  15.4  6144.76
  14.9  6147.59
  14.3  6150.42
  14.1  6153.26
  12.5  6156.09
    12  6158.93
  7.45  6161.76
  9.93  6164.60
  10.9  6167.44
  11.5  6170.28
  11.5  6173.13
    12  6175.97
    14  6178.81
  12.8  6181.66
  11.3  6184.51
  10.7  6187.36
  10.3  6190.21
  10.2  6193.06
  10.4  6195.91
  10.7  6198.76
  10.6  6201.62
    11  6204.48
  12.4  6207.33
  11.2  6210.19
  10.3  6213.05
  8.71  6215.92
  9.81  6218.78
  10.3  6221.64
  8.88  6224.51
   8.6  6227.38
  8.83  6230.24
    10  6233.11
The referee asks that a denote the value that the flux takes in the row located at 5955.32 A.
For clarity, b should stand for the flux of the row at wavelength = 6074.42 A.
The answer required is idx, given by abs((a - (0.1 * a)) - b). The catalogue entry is 4.1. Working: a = 11.6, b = 14.5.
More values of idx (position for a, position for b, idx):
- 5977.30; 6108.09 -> 5.1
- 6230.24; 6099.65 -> 7.5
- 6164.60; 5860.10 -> 4.6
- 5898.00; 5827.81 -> 8.2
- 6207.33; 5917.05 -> 0.3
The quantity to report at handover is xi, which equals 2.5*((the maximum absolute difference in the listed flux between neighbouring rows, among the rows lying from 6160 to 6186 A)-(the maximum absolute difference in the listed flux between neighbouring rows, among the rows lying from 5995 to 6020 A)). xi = 4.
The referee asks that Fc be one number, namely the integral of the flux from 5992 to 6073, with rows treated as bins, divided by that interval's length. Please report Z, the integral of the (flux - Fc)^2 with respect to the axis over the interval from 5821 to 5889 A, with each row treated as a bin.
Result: 483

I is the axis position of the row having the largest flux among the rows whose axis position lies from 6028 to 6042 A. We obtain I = 6040.95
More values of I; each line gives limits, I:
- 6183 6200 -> 6184.51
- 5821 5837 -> 5827.81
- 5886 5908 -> 5906.16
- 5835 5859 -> 5846.62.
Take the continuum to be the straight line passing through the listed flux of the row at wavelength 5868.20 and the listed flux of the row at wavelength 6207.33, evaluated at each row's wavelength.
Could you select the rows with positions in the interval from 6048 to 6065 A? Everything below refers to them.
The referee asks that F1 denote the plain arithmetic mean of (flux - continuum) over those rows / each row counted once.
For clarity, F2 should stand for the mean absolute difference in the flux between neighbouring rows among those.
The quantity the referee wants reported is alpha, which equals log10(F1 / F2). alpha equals 0.7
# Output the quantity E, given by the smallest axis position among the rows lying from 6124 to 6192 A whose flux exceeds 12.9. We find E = 6124.99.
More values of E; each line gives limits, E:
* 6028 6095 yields 6029.83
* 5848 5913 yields 5849.32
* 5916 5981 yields 5944.36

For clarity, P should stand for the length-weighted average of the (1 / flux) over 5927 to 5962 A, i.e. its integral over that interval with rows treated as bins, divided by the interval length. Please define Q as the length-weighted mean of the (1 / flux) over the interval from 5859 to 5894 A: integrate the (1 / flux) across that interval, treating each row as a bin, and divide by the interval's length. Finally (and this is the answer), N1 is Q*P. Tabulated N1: 0.0100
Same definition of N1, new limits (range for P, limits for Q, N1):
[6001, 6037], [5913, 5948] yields 0.0066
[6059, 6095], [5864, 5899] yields 0.0095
